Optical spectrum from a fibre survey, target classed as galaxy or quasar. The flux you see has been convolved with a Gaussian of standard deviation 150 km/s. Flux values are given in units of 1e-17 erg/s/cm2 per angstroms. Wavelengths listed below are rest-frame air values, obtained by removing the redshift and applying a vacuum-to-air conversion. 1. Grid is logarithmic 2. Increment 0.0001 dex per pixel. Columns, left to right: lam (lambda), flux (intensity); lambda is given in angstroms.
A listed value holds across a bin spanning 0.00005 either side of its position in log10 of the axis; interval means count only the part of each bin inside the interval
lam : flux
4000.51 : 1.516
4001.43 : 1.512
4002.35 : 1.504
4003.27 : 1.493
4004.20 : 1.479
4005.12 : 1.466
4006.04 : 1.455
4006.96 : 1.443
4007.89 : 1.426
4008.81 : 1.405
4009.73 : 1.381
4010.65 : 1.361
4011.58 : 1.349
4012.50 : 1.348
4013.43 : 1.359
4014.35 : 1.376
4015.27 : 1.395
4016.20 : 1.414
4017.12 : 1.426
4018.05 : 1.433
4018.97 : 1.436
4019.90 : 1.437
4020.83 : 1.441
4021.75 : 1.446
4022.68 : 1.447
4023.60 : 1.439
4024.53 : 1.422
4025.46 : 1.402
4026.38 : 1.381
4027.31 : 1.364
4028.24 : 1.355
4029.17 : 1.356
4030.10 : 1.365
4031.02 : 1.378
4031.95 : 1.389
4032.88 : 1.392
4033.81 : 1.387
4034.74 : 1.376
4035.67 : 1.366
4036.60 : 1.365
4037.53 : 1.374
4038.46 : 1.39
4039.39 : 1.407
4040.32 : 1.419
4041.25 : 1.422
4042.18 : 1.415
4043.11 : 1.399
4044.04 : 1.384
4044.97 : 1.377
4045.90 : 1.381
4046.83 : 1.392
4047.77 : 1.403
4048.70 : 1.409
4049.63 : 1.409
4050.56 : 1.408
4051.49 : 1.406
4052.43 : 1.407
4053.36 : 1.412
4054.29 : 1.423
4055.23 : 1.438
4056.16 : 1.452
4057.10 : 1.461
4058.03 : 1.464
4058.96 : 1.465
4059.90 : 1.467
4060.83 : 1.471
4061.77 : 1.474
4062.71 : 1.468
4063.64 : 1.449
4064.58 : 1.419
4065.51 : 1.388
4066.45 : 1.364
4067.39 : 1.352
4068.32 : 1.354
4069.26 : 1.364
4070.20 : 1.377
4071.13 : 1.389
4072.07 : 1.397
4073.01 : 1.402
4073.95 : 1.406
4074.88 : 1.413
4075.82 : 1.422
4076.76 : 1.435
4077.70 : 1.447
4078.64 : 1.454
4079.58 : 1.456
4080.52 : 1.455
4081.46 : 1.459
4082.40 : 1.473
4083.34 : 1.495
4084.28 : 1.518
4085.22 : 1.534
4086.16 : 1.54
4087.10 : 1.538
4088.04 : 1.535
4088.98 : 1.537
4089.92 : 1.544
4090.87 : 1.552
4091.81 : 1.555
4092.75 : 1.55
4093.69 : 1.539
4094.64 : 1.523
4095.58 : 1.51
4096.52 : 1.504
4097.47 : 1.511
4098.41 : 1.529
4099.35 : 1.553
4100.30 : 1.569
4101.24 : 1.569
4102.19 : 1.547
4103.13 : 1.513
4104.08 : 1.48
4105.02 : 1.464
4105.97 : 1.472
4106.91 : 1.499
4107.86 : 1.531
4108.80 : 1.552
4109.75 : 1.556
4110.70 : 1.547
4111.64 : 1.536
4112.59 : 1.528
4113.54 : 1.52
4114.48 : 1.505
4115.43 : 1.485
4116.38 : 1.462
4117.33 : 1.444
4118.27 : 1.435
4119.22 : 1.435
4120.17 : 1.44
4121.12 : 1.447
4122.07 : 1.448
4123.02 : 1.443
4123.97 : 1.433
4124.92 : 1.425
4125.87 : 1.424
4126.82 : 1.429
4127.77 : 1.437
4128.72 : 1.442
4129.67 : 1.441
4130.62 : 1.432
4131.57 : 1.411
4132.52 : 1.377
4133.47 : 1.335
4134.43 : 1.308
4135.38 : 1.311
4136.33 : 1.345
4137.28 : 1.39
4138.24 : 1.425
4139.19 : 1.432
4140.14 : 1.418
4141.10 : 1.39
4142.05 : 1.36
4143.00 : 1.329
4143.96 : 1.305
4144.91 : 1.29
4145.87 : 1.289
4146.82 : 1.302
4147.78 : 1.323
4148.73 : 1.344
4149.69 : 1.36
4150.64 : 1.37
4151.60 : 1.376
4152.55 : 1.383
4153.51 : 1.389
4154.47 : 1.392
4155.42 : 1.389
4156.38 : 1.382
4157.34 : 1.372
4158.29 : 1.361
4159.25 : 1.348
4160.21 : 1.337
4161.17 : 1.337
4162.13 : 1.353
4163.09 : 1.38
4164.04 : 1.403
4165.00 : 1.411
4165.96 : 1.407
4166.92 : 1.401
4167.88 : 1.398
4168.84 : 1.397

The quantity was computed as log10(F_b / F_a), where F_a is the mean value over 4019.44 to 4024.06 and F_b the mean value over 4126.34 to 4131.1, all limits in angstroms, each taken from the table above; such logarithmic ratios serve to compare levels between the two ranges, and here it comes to -0.002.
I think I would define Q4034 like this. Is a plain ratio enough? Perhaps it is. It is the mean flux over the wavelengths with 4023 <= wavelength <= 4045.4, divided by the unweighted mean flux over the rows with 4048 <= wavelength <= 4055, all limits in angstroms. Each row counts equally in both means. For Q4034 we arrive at 0.98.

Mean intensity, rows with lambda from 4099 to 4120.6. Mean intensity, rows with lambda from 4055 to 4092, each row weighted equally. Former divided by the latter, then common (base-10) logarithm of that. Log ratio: 0.015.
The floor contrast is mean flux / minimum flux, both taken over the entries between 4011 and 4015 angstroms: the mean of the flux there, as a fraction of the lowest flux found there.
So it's 1.01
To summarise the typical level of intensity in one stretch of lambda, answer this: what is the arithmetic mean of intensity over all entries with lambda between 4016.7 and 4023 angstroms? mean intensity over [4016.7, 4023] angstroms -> 1.44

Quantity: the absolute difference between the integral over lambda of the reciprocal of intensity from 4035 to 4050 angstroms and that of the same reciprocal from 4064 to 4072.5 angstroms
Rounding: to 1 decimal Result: 4.6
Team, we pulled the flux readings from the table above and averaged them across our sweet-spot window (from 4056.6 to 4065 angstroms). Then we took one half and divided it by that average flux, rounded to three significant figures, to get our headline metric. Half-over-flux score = 0.343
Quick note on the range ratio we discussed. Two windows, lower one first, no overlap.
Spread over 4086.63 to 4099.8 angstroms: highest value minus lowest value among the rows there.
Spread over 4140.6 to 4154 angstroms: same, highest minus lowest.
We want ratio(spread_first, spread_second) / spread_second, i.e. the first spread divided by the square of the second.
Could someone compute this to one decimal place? 5.0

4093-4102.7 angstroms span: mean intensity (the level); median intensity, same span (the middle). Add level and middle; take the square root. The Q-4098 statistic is 1.75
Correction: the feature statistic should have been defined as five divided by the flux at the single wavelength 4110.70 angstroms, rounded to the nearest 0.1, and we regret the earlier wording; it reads 3.2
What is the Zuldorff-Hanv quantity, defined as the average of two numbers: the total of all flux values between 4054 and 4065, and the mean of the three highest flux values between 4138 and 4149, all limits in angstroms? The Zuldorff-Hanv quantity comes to 9.44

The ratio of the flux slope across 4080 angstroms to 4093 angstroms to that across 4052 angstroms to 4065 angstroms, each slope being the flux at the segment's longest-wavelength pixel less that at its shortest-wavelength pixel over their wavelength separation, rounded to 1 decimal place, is 7.9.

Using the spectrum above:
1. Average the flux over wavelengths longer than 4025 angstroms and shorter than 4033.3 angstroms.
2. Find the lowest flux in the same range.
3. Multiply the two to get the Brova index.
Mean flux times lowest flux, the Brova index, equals 1.86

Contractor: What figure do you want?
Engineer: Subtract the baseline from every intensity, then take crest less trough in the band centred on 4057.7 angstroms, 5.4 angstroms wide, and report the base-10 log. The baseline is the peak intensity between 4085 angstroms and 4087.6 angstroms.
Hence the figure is -1.54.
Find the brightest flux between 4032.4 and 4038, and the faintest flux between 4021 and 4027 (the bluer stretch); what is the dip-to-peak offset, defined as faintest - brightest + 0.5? 0.49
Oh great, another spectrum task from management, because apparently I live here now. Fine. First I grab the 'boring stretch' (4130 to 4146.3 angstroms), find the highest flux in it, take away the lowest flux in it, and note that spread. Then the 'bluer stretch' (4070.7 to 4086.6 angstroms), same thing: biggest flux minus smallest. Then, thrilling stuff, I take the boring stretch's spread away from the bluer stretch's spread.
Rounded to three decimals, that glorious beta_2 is 0.008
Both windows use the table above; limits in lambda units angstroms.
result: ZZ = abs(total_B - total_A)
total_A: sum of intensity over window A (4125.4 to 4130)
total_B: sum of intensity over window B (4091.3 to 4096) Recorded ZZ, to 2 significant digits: 0.50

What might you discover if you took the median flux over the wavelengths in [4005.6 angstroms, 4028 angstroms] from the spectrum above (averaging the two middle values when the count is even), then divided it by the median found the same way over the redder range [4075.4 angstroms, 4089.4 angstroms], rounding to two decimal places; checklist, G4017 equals 0.96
